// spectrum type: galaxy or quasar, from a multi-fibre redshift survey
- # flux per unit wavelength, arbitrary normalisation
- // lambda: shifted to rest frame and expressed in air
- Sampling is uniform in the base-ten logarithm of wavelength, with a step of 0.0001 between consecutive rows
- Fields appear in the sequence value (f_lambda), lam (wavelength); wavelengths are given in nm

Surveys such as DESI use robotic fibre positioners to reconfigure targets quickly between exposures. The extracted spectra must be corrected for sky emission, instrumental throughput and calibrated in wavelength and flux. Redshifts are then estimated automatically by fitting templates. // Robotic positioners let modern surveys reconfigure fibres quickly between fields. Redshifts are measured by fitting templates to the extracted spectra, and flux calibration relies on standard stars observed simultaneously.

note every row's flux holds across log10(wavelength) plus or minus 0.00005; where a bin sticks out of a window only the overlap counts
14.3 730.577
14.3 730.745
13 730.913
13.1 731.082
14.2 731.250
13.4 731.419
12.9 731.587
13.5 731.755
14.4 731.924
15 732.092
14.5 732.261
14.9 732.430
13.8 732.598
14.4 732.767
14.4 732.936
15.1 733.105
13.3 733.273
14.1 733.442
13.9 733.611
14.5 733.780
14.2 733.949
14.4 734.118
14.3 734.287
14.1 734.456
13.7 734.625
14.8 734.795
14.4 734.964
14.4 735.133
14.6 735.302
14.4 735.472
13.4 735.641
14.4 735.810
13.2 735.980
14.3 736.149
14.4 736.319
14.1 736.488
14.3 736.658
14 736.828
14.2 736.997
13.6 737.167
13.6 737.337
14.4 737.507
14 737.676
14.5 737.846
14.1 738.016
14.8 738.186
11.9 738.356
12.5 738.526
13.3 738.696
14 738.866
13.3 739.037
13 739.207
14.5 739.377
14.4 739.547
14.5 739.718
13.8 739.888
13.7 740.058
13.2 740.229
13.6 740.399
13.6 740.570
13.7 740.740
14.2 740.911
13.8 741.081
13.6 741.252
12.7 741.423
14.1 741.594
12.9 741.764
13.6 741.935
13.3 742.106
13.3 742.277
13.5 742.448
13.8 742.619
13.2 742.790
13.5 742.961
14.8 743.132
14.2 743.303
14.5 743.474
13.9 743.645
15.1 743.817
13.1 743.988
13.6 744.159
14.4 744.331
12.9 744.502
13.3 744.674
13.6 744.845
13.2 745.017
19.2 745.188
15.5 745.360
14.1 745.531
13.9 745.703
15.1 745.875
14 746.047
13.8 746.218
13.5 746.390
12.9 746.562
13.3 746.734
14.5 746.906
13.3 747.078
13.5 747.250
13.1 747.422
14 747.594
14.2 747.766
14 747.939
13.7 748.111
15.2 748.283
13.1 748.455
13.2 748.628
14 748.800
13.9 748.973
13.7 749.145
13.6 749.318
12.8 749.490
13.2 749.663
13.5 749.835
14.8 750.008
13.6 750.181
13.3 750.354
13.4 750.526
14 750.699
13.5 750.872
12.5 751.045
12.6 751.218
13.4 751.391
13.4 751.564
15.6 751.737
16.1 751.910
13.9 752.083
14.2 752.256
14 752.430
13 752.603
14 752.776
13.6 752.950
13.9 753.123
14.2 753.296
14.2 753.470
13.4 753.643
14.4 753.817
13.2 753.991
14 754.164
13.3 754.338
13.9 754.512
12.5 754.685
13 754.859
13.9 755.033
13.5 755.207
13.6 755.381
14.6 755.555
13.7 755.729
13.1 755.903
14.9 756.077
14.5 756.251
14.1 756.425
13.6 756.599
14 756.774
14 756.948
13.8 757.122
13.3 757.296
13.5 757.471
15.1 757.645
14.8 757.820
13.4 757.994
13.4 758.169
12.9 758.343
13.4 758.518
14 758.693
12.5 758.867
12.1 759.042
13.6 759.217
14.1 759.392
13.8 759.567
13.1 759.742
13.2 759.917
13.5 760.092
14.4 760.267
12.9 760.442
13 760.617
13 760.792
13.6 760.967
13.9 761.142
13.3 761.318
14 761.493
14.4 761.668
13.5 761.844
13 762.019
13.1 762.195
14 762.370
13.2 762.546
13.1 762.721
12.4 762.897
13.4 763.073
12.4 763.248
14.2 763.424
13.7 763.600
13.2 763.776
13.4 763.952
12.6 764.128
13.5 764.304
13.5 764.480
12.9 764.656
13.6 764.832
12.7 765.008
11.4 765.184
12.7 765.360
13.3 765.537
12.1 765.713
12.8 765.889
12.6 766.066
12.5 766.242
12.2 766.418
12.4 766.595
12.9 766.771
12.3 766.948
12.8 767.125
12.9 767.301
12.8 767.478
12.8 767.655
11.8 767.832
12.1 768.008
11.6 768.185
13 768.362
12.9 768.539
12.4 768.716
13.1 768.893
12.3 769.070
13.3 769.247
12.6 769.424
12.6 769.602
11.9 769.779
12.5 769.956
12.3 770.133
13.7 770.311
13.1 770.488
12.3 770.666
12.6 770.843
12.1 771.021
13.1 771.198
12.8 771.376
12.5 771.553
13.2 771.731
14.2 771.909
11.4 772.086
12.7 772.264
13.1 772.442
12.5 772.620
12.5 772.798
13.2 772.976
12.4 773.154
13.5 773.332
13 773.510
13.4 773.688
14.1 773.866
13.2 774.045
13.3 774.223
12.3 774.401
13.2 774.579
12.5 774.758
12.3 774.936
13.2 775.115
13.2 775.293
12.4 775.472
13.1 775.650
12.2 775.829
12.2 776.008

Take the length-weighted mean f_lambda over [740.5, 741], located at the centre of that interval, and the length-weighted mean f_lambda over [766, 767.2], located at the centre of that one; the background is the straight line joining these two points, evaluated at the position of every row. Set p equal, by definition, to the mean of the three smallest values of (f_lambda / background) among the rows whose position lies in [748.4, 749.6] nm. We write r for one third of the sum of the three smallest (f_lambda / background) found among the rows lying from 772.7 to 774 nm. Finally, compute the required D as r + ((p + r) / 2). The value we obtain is 2.04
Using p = 0.97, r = 1.037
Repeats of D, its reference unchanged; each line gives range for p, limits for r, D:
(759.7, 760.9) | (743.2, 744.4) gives 1.99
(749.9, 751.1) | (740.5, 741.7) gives 1.93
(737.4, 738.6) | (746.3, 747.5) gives 1.91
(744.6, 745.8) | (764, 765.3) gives 1.94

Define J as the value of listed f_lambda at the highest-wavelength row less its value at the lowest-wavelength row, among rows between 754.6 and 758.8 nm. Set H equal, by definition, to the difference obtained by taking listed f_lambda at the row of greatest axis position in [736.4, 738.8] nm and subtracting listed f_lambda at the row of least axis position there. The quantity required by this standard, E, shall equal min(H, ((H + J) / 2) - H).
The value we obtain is -0.8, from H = -0.8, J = 1.5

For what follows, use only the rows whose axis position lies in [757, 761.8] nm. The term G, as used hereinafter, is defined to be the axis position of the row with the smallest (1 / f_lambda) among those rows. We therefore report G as 757.645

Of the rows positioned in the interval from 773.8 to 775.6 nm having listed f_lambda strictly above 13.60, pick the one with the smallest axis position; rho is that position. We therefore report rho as 773.866 nm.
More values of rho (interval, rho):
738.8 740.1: 738.866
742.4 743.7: 742.619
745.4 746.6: 745.531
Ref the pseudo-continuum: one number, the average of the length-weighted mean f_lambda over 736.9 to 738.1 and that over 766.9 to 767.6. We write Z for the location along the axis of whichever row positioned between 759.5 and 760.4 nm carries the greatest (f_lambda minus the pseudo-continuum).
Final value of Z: 760.267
